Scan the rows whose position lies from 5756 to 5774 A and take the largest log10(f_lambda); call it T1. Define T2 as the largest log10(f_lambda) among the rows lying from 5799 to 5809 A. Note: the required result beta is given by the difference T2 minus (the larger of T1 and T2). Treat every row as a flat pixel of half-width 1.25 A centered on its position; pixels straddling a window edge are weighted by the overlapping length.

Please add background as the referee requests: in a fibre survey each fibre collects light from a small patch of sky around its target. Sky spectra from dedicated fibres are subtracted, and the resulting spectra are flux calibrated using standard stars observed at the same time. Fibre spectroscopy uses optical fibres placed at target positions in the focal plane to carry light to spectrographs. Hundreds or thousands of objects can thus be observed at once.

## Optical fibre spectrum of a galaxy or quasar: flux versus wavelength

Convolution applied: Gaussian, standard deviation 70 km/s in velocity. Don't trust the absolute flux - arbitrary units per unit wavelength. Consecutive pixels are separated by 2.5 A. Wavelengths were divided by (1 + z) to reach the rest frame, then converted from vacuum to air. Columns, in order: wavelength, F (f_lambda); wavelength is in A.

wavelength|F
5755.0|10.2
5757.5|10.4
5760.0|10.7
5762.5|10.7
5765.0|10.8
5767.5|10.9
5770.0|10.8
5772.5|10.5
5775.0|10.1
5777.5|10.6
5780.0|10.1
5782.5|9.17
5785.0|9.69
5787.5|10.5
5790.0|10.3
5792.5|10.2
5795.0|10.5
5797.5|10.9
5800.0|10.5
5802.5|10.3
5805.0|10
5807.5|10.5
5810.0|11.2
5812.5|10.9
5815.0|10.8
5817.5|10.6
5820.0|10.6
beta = -0.016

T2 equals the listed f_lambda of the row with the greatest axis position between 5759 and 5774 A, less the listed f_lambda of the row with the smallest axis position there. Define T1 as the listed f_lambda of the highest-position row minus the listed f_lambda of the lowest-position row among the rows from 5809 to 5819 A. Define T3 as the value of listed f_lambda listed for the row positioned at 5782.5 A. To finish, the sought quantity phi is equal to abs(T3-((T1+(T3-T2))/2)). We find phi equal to 4.8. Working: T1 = -0.6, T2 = -0.2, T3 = 9.17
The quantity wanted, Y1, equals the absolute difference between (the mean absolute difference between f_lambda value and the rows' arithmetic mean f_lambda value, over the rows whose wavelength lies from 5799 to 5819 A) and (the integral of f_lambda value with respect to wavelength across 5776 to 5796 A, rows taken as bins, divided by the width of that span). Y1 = 9.85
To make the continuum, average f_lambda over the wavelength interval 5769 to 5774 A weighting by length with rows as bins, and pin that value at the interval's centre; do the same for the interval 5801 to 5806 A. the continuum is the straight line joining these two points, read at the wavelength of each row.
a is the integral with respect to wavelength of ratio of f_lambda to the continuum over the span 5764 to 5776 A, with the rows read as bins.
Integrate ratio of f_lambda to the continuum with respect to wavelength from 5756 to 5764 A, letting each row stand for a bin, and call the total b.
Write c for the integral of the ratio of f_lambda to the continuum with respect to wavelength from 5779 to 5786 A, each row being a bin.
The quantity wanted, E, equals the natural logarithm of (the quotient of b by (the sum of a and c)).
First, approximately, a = 12.0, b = 8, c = 6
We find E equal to -0.9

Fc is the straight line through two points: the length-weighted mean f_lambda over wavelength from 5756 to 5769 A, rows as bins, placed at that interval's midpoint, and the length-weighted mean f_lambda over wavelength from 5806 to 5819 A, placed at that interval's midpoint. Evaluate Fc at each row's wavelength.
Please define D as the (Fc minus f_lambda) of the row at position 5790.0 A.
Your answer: 0.4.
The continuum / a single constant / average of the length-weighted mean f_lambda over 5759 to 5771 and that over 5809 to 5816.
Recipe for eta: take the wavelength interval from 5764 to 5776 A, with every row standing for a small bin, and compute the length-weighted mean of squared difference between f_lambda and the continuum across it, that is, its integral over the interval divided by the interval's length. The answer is 0.14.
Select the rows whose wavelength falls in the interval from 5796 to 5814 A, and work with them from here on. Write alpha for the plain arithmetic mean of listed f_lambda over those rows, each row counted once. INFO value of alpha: 10.6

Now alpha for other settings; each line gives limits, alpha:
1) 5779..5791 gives 10.0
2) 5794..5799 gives 10.7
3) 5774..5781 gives 10.3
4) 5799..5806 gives 10.3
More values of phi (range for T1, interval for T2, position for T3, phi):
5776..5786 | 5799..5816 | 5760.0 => 6.0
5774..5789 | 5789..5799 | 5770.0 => 5.5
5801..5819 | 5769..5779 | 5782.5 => 4.3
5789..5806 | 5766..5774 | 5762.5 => 5.3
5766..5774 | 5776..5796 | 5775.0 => 5.2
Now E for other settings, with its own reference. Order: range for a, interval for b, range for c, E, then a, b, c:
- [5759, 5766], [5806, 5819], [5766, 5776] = -0.2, 7.0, 14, 10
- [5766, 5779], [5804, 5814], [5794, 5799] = -0.5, 13.0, 11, 5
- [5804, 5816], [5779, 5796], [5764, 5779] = -0.5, 12.7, 16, 15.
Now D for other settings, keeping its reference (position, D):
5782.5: 1.6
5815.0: 0.0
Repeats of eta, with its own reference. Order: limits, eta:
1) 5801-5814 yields 0.26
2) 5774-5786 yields 1.12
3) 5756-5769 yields 0.06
